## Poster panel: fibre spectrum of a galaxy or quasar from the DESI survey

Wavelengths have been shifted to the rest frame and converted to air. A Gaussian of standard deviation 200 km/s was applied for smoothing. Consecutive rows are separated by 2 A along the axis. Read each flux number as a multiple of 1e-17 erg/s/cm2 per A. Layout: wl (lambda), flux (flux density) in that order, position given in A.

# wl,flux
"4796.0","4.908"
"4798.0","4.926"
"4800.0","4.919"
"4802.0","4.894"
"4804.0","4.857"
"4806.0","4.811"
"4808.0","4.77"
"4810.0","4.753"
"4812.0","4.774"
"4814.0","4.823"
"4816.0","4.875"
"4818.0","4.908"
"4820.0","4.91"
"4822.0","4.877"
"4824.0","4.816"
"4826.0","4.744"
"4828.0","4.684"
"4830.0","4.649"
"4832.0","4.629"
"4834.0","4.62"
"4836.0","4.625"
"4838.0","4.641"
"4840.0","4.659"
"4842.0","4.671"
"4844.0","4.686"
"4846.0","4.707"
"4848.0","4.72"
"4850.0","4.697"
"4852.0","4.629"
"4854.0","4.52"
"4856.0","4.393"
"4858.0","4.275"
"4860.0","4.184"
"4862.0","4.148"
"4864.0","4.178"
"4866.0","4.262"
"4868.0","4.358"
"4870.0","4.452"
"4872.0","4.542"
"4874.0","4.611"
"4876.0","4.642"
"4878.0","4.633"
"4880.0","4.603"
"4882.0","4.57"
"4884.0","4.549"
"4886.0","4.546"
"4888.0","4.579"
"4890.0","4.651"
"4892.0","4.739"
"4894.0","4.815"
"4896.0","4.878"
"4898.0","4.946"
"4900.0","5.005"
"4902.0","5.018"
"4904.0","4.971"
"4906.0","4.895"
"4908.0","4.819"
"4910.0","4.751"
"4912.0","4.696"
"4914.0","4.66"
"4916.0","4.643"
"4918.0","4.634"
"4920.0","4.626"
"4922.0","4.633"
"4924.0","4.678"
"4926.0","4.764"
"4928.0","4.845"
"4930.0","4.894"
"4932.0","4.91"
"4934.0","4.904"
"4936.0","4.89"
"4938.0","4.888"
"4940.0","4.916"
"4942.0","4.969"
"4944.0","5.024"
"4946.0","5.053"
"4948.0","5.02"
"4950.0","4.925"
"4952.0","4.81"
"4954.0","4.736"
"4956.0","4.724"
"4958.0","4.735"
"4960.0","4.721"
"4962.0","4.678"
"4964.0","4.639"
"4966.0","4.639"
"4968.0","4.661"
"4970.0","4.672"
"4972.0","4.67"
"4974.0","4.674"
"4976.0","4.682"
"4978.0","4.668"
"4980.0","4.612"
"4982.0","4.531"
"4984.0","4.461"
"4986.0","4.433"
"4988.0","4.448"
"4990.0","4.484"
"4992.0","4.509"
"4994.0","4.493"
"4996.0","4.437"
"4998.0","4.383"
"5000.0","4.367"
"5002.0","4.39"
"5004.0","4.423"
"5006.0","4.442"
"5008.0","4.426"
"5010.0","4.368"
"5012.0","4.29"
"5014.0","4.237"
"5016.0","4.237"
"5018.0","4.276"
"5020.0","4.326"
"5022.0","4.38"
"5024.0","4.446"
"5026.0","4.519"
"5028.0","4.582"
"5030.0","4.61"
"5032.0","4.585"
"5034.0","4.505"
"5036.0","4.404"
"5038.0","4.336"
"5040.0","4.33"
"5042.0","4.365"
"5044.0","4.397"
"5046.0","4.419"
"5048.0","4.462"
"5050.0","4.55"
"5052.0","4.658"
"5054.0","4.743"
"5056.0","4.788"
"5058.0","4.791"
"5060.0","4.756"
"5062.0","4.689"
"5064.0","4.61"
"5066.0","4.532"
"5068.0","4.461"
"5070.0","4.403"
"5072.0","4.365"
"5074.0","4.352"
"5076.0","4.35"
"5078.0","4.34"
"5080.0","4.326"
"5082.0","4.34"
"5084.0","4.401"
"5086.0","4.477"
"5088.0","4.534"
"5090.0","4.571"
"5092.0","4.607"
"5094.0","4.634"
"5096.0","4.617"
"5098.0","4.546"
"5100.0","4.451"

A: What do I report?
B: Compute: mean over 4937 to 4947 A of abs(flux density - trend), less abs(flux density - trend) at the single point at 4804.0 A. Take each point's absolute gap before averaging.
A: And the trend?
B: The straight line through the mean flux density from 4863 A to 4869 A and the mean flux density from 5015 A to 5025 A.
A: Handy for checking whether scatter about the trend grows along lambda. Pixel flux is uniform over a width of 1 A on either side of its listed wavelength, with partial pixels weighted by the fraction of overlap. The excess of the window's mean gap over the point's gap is 0.05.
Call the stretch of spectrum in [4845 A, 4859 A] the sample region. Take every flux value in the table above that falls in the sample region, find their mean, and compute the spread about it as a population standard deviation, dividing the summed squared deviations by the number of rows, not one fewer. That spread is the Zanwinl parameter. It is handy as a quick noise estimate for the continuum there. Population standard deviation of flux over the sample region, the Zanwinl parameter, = 0.161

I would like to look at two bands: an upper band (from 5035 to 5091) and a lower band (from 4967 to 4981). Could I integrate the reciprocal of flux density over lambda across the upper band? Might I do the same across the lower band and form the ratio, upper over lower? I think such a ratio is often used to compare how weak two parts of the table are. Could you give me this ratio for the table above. 4.16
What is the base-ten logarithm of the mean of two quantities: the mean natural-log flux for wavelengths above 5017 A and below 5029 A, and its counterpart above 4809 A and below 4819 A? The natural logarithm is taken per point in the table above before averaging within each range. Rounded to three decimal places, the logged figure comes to 0.185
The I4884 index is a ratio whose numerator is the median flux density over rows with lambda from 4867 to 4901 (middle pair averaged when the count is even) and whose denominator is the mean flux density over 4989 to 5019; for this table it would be 1.052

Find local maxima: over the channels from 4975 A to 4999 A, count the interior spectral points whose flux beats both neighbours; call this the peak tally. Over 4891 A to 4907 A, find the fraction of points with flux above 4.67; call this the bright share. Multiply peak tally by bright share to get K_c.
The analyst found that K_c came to 1.0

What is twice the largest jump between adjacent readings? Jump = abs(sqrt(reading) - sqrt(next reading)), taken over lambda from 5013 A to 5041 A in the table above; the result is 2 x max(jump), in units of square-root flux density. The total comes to 0.048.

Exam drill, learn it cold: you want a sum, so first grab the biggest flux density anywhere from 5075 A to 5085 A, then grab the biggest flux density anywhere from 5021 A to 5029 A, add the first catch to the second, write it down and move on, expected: 9.0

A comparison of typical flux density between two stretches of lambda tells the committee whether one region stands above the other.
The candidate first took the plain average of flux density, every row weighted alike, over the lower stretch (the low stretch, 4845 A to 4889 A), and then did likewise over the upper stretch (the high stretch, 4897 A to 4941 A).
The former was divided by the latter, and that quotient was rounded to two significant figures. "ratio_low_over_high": 0.93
